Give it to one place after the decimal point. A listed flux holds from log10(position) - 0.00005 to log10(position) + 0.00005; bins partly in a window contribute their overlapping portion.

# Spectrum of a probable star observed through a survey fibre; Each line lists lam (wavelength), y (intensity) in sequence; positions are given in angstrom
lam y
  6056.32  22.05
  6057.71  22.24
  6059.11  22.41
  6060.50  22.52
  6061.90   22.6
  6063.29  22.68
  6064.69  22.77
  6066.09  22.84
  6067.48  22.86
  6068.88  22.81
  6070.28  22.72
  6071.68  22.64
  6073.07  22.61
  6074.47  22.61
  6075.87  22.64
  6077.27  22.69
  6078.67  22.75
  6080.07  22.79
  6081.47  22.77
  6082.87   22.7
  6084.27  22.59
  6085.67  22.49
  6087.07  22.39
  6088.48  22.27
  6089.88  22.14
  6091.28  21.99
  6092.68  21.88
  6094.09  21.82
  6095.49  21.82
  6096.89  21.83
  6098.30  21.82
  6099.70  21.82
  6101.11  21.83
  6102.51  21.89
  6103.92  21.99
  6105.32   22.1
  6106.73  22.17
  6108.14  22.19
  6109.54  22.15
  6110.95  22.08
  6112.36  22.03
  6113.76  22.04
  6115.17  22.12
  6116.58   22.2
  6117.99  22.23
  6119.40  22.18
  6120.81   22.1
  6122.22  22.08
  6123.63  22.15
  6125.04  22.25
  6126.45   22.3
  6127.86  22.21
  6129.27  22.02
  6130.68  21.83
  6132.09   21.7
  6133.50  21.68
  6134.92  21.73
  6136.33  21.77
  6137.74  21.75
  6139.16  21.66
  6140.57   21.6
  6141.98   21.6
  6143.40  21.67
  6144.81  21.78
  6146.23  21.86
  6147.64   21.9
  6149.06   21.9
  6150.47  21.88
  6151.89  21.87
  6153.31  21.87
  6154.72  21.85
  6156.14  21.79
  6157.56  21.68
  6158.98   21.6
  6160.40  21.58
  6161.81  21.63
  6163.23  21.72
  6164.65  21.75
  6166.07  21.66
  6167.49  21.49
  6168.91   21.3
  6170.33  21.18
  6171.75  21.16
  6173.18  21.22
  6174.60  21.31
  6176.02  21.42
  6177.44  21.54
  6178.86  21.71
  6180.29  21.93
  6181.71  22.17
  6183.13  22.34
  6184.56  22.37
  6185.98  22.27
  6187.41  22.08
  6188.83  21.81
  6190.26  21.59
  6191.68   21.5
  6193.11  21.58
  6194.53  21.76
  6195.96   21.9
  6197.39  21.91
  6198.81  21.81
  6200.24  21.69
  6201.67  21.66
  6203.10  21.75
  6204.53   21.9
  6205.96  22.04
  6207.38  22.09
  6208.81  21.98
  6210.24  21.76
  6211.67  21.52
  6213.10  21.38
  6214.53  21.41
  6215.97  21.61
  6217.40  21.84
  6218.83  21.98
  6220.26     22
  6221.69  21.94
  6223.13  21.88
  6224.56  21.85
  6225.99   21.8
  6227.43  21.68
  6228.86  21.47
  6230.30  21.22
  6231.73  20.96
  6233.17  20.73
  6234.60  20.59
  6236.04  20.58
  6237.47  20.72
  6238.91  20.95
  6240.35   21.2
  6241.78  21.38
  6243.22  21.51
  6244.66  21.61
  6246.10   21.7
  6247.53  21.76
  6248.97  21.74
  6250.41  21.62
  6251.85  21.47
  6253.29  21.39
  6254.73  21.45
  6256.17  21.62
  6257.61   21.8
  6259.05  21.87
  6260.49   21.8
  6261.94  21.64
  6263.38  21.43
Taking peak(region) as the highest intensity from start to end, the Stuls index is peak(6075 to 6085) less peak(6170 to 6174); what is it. 1.6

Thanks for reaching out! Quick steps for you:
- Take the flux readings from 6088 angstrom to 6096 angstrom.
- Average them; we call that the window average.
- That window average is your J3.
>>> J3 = 22.0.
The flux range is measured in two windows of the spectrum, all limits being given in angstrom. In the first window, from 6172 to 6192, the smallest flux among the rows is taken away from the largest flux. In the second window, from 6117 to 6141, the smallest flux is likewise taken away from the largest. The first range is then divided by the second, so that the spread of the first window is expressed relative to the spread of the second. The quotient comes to 1.6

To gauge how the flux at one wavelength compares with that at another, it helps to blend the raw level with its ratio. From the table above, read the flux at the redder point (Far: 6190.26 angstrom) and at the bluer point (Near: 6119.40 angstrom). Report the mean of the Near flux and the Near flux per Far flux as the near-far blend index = 11.6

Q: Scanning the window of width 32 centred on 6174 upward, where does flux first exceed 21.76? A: 6180.29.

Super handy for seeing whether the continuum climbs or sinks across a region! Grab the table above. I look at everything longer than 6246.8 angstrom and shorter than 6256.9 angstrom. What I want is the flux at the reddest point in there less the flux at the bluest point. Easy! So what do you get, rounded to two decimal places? -0.14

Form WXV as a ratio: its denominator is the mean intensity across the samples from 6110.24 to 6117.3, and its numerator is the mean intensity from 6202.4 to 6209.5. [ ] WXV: 0.99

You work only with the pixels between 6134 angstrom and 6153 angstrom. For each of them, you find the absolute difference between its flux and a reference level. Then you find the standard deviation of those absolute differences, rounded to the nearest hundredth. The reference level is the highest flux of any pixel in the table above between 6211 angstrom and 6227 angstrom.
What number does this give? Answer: 0.11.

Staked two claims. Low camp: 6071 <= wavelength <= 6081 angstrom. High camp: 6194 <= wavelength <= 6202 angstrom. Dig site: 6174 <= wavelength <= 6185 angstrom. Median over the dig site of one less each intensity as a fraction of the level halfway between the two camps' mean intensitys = 0.019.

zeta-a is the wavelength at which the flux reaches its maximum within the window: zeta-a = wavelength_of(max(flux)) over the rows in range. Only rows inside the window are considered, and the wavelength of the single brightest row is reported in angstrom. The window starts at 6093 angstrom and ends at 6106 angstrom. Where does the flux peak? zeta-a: 6105.32 angstrom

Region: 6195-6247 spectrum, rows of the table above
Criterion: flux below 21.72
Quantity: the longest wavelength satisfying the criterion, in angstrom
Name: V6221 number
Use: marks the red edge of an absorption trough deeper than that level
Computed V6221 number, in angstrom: 6246.10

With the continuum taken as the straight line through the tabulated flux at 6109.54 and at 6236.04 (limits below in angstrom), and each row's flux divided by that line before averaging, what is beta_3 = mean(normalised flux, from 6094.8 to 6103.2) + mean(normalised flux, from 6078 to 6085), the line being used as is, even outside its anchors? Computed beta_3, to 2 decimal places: 1.99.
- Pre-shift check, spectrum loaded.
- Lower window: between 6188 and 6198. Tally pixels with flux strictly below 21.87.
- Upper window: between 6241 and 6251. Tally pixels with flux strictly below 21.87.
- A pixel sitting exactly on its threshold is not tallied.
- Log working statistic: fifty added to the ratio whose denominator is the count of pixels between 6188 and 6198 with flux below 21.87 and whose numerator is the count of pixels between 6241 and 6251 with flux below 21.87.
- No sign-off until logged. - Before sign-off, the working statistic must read 51.4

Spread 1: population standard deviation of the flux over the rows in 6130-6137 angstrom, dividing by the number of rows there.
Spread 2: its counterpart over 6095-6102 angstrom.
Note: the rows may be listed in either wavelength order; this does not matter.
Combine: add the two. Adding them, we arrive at 0.06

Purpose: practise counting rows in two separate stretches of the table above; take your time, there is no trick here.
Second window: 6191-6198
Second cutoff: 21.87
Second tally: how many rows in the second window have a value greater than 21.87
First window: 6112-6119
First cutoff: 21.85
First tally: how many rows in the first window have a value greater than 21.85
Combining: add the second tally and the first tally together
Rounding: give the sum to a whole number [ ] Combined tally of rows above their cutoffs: 7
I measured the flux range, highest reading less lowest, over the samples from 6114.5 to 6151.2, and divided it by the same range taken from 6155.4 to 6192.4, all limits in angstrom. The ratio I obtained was 0.58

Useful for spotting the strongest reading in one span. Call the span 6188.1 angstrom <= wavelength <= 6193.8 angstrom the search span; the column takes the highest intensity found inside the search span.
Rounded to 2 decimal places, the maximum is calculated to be 21.81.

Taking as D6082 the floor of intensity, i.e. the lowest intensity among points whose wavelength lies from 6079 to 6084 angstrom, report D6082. 22.7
